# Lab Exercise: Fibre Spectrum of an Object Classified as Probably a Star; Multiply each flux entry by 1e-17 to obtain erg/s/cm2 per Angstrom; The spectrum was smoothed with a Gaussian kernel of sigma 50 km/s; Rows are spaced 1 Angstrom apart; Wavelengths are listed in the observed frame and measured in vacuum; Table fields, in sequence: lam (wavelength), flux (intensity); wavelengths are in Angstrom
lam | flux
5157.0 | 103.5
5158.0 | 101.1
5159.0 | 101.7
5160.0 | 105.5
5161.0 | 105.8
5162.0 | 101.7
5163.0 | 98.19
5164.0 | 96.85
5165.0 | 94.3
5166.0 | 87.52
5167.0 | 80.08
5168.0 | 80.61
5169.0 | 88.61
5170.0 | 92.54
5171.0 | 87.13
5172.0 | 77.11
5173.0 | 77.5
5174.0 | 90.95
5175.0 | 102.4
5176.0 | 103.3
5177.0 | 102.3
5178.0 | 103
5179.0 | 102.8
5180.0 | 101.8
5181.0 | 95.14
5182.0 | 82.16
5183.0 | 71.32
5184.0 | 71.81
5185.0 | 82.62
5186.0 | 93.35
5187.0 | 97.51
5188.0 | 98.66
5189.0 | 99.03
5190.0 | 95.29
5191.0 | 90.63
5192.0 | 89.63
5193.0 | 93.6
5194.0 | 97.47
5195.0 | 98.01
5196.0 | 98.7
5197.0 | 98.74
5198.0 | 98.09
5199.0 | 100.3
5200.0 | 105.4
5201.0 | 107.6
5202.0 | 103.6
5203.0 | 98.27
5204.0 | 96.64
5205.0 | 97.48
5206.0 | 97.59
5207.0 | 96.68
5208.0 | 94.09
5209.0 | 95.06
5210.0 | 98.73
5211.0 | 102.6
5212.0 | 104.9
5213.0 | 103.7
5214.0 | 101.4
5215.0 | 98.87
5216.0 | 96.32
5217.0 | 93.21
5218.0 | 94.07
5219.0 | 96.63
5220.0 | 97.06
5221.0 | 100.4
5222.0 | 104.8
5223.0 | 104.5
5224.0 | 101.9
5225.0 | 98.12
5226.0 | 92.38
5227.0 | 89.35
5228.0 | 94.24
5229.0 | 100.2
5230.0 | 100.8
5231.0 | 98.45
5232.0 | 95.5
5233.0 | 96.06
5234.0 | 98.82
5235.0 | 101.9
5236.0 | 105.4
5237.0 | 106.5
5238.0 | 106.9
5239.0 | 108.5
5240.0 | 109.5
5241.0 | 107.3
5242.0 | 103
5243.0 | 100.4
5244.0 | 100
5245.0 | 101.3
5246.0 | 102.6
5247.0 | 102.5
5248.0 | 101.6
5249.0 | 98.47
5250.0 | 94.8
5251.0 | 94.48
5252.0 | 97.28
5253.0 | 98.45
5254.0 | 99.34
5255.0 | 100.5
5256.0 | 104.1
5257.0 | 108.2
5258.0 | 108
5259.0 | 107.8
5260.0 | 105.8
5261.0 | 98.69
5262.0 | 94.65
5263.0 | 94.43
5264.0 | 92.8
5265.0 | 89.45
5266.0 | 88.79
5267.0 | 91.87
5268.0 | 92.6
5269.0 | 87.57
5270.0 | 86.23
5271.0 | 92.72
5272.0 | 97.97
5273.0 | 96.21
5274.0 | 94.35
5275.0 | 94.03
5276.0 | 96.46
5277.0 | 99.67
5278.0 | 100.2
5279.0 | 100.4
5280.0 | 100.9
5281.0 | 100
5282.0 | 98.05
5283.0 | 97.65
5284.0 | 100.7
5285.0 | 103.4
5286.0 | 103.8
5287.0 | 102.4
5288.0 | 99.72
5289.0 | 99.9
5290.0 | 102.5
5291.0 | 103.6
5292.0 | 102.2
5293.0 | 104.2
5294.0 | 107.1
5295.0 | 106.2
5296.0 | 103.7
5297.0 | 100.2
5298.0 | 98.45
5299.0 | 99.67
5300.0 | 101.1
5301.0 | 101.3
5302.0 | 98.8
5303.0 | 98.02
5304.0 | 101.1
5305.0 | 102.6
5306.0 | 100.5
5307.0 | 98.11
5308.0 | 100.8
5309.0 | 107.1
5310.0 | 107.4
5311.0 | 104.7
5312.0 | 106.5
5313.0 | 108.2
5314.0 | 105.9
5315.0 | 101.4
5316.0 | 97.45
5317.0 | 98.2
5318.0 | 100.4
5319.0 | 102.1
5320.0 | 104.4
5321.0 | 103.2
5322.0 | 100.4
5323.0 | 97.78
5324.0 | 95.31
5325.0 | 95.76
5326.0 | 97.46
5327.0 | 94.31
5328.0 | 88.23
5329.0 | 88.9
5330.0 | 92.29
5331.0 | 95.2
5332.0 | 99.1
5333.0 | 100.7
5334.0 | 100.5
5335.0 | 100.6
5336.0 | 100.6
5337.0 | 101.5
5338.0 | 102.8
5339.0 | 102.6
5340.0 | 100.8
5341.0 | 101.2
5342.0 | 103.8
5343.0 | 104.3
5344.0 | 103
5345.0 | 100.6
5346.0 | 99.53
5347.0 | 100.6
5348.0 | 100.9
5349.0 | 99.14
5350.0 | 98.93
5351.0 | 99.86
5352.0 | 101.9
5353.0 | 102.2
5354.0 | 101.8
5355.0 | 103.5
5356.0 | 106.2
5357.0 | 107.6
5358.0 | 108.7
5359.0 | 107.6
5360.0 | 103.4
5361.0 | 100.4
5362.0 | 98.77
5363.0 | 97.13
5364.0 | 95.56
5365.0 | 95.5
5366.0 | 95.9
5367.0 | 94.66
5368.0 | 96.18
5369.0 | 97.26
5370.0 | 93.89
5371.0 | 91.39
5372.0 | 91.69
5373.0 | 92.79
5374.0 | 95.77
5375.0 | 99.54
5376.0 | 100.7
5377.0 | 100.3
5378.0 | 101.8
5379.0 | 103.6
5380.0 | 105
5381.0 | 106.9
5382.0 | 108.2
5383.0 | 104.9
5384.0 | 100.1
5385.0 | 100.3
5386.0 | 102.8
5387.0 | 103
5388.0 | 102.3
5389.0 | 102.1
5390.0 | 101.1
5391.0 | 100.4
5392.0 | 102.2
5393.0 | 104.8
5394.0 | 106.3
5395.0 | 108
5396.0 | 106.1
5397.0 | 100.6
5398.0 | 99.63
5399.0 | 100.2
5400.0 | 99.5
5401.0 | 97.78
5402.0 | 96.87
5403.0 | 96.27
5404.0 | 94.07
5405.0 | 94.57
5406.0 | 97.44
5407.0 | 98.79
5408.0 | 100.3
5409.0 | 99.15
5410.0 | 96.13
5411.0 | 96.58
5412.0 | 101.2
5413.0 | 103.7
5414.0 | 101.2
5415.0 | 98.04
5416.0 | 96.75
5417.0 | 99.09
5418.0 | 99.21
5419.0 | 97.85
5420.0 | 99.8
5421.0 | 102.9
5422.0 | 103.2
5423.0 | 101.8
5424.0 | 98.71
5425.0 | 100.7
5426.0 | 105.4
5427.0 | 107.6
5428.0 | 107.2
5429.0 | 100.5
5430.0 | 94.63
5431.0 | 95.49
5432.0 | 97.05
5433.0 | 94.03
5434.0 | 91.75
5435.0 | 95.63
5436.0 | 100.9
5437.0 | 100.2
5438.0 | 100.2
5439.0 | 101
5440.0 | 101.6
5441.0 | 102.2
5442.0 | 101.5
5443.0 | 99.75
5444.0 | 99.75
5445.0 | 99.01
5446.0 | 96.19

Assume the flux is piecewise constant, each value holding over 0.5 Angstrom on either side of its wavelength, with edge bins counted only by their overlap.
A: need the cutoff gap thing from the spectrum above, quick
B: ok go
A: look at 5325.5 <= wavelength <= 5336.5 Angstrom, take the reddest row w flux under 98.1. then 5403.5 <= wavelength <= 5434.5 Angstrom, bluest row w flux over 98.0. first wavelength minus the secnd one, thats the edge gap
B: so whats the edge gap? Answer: -76 Angstrom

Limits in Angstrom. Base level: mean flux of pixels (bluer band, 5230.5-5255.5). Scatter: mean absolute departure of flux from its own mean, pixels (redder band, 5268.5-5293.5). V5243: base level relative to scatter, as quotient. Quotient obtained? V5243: 28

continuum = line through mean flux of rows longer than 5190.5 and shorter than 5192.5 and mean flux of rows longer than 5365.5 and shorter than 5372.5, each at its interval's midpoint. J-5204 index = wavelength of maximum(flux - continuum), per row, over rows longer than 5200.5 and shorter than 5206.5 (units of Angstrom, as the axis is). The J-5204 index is 5201.0 Angstrom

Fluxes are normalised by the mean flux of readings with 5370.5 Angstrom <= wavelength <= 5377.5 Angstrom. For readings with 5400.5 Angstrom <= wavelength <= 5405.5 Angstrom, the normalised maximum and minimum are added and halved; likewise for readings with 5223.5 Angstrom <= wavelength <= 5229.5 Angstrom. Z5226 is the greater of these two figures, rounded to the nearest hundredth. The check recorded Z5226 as 1.00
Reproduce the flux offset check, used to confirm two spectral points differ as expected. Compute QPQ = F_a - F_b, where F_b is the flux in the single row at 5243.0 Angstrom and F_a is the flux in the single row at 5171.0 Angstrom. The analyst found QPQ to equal -13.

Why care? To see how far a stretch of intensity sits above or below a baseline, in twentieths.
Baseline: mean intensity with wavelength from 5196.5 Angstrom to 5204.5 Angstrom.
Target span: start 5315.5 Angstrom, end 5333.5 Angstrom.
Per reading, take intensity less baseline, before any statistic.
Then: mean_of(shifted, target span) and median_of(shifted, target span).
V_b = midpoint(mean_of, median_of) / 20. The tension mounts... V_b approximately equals -0.18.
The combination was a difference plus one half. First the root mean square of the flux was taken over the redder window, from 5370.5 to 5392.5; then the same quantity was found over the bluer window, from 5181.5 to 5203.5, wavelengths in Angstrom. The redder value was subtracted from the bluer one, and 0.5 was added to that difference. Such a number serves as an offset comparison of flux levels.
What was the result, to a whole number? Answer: -6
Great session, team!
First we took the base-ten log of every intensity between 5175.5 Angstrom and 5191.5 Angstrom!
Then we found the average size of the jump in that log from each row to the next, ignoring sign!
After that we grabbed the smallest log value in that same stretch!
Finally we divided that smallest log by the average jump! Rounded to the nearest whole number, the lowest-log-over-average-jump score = 80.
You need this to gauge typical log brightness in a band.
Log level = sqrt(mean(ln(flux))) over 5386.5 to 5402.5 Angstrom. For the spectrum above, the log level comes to 2.150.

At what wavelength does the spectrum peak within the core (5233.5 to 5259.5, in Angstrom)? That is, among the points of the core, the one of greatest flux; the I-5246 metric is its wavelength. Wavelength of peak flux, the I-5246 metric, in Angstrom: 5240.0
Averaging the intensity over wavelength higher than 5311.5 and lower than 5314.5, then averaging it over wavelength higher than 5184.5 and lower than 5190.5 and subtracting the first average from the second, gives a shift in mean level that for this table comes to -12.5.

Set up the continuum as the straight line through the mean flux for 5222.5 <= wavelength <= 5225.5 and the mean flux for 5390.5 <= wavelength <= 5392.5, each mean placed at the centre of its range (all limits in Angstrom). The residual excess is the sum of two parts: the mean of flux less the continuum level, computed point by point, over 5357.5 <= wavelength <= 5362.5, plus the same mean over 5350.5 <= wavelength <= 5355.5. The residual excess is 3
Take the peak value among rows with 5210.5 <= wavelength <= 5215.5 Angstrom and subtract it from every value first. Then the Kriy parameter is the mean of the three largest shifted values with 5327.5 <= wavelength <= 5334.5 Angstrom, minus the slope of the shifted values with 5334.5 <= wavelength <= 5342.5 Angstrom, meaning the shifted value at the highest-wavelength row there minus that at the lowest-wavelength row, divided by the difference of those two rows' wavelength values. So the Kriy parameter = -5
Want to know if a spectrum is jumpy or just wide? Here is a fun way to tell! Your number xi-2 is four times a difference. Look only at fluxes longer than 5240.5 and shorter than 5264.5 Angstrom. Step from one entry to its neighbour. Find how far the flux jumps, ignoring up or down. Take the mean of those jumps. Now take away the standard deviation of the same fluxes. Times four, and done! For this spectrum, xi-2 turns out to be -10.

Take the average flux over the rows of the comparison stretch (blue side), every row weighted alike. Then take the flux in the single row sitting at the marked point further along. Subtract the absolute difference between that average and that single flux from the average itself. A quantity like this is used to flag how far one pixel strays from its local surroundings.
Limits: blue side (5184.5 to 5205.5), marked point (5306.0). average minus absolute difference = 94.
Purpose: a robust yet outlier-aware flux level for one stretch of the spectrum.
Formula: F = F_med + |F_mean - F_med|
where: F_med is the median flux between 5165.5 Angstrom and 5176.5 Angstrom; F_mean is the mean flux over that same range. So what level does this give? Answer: 88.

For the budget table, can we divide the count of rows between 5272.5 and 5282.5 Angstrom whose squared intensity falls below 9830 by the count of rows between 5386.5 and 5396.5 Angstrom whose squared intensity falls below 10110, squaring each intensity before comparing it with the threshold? 5.0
